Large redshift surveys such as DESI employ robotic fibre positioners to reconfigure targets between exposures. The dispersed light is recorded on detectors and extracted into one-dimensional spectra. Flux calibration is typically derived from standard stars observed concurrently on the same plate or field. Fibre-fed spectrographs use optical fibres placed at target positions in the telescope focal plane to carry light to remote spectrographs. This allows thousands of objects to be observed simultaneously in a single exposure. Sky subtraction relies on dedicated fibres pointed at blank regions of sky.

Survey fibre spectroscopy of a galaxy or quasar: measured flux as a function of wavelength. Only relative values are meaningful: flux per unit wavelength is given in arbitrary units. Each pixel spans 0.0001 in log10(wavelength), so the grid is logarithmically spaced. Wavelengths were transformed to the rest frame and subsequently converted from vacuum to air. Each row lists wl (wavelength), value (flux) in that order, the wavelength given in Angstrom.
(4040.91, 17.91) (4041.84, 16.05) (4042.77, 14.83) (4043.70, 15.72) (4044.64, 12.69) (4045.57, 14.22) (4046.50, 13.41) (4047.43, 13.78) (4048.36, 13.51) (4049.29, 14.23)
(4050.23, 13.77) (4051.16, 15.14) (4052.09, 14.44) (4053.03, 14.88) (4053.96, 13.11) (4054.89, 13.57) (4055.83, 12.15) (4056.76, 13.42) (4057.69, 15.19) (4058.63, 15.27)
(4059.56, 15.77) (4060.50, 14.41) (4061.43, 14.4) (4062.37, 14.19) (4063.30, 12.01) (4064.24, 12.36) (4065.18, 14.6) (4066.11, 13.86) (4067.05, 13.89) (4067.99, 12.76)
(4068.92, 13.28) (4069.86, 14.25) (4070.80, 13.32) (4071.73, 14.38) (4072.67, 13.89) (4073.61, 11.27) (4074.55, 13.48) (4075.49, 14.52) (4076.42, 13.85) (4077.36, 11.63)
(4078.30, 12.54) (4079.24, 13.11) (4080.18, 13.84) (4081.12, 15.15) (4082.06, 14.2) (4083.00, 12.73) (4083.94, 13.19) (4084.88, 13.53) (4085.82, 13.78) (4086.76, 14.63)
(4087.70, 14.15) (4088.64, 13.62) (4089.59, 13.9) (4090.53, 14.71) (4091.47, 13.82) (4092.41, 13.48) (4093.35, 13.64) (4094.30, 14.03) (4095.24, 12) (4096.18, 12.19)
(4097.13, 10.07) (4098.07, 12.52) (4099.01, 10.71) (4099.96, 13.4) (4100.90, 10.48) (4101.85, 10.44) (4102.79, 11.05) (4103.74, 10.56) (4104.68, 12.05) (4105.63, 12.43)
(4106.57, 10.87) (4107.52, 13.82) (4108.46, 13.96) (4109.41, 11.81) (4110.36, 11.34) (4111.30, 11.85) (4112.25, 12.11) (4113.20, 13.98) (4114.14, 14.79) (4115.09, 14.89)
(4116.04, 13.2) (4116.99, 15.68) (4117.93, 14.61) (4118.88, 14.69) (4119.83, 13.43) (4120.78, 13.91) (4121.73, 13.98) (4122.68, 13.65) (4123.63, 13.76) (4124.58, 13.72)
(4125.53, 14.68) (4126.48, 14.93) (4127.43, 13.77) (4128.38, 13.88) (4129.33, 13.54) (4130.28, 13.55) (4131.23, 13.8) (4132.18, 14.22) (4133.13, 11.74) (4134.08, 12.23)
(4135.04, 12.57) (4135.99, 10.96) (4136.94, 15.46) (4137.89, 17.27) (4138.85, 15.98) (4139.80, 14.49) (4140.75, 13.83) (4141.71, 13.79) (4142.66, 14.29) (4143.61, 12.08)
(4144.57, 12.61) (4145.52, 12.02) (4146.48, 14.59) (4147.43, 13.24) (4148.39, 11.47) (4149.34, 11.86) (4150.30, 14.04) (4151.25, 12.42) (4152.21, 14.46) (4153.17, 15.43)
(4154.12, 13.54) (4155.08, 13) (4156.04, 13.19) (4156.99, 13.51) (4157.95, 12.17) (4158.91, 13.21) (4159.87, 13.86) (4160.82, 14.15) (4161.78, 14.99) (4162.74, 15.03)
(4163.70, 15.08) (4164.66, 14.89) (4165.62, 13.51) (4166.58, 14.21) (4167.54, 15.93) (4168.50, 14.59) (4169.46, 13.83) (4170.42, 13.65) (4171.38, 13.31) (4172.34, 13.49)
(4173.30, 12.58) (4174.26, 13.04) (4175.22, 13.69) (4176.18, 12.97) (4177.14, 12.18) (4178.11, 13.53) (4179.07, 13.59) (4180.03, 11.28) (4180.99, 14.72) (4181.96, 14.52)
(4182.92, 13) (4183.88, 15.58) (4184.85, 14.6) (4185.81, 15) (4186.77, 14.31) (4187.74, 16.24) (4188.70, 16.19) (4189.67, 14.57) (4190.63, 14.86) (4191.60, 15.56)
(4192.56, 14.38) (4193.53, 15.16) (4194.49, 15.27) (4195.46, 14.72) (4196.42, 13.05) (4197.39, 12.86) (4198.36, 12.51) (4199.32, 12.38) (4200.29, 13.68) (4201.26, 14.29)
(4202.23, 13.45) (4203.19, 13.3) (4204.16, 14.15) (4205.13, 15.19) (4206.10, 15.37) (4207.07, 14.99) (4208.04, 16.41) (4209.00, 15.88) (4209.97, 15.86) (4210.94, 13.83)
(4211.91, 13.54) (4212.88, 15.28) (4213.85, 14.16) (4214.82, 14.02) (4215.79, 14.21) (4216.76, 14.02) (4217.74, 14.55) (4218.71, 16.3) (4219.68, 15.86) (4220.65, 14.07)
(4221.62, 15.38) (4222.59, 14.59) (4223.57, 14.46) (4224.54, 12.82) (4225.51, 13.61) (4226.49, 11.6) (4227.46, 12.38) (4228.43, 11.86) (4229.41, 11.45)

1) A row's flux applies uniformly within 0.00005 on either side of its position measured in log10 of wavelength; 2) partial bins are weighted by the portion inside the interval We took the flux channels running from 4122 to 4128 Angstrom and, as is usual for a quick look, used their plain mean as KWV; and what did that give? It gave 14.1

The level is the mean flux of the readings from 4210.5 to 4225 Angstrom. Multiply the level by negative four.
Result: -57.9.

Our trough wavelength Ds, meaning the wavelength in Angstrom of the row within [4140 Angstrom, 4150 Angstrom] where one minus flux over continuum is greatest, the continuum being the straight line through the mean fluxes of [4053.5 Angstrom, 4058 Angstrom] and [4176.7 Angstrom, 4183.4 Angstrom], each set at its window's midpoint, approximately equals 4148.39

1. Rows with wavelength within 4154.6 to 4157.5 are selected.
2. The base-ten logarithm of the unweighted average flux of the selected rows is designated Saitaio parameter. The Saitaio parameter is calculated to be 1.12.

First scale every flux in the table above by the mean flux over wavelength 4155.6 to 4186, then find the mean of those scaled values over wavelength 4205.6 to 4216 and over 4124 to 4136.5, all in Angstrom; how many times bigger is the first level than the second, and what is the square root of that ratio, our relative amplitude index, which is 1.06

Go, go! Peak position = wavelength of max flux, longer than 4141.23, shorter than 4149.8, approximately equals 4146.48 Angstrom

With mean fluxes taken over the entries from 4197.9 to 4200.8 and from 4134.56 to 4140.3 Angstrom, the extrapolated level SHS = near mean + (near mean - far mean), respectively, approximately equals 11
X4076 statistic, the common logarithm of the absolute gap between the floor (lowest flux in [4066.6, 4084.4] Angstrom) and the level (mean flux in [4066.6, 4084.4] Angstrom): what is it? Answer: 0.34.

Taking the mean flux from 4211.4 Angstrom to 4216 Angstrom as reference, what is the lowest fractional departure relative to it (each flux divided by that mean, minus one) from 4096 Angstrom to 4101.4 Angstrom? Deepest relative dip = -0.29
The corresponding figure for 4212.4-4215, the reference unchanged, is -0.02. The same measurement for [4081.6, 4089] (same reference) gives -0.11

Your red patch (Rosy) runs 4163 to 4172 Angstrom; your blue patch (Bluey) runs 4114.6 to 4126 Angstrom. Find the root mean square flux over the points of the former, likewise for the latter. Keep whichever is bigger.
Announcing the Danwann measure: 14.4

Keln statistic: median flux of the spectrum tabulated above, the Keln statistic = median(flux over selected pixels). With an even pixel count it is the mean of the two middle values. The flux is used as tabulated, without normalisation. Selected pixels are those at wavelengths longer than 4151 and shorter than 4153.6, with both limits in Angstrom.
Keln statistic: 14.5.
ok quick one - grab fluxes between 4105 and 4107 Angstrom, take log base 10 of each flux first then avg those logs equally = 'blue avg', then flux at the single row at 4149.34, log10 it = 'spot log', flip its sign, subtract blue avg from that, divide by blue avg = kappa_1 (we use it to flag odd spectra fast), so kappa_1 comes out -2.01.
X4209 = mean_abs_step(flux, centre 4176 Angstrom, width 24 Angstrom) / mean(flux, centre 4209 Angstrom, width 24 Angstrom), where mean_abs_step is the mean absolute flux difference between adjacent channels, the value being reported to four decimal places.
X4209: 0.0740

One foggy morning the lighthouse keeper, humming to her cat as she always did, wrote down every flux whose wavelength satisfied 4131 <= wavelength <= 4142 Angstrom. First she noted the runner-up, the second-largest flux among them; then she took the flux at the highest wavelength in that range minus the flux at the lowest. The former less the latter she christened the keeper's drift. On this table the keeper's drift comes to 16.0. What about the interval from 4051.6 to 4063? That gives 15.5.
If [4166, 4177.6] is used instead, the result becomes 16.6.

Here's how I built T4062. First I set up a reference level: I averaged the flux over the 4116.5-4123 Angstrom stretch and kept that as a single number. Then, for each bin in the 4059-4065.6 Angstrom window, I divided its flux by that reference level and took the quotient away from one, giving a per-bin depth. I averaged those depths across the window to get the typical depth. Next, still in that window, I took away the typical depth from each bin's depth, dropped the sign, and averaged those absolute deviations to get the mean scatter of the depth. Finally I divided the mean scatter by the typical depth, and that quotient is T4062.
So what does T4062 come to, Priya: 3.2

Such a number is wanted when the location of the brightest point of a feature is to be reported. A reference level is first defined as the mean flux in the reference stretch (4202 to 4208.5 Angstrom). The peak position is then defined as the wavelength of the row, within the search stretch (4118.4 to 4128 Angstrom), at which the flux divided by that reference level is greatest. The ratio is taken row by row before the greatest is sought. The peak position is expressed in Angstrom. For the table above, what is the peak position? 4126.48 Angstrom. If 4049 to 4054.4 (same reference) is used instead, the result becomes 4051.16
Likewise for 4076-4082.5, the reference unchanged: 4081.12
